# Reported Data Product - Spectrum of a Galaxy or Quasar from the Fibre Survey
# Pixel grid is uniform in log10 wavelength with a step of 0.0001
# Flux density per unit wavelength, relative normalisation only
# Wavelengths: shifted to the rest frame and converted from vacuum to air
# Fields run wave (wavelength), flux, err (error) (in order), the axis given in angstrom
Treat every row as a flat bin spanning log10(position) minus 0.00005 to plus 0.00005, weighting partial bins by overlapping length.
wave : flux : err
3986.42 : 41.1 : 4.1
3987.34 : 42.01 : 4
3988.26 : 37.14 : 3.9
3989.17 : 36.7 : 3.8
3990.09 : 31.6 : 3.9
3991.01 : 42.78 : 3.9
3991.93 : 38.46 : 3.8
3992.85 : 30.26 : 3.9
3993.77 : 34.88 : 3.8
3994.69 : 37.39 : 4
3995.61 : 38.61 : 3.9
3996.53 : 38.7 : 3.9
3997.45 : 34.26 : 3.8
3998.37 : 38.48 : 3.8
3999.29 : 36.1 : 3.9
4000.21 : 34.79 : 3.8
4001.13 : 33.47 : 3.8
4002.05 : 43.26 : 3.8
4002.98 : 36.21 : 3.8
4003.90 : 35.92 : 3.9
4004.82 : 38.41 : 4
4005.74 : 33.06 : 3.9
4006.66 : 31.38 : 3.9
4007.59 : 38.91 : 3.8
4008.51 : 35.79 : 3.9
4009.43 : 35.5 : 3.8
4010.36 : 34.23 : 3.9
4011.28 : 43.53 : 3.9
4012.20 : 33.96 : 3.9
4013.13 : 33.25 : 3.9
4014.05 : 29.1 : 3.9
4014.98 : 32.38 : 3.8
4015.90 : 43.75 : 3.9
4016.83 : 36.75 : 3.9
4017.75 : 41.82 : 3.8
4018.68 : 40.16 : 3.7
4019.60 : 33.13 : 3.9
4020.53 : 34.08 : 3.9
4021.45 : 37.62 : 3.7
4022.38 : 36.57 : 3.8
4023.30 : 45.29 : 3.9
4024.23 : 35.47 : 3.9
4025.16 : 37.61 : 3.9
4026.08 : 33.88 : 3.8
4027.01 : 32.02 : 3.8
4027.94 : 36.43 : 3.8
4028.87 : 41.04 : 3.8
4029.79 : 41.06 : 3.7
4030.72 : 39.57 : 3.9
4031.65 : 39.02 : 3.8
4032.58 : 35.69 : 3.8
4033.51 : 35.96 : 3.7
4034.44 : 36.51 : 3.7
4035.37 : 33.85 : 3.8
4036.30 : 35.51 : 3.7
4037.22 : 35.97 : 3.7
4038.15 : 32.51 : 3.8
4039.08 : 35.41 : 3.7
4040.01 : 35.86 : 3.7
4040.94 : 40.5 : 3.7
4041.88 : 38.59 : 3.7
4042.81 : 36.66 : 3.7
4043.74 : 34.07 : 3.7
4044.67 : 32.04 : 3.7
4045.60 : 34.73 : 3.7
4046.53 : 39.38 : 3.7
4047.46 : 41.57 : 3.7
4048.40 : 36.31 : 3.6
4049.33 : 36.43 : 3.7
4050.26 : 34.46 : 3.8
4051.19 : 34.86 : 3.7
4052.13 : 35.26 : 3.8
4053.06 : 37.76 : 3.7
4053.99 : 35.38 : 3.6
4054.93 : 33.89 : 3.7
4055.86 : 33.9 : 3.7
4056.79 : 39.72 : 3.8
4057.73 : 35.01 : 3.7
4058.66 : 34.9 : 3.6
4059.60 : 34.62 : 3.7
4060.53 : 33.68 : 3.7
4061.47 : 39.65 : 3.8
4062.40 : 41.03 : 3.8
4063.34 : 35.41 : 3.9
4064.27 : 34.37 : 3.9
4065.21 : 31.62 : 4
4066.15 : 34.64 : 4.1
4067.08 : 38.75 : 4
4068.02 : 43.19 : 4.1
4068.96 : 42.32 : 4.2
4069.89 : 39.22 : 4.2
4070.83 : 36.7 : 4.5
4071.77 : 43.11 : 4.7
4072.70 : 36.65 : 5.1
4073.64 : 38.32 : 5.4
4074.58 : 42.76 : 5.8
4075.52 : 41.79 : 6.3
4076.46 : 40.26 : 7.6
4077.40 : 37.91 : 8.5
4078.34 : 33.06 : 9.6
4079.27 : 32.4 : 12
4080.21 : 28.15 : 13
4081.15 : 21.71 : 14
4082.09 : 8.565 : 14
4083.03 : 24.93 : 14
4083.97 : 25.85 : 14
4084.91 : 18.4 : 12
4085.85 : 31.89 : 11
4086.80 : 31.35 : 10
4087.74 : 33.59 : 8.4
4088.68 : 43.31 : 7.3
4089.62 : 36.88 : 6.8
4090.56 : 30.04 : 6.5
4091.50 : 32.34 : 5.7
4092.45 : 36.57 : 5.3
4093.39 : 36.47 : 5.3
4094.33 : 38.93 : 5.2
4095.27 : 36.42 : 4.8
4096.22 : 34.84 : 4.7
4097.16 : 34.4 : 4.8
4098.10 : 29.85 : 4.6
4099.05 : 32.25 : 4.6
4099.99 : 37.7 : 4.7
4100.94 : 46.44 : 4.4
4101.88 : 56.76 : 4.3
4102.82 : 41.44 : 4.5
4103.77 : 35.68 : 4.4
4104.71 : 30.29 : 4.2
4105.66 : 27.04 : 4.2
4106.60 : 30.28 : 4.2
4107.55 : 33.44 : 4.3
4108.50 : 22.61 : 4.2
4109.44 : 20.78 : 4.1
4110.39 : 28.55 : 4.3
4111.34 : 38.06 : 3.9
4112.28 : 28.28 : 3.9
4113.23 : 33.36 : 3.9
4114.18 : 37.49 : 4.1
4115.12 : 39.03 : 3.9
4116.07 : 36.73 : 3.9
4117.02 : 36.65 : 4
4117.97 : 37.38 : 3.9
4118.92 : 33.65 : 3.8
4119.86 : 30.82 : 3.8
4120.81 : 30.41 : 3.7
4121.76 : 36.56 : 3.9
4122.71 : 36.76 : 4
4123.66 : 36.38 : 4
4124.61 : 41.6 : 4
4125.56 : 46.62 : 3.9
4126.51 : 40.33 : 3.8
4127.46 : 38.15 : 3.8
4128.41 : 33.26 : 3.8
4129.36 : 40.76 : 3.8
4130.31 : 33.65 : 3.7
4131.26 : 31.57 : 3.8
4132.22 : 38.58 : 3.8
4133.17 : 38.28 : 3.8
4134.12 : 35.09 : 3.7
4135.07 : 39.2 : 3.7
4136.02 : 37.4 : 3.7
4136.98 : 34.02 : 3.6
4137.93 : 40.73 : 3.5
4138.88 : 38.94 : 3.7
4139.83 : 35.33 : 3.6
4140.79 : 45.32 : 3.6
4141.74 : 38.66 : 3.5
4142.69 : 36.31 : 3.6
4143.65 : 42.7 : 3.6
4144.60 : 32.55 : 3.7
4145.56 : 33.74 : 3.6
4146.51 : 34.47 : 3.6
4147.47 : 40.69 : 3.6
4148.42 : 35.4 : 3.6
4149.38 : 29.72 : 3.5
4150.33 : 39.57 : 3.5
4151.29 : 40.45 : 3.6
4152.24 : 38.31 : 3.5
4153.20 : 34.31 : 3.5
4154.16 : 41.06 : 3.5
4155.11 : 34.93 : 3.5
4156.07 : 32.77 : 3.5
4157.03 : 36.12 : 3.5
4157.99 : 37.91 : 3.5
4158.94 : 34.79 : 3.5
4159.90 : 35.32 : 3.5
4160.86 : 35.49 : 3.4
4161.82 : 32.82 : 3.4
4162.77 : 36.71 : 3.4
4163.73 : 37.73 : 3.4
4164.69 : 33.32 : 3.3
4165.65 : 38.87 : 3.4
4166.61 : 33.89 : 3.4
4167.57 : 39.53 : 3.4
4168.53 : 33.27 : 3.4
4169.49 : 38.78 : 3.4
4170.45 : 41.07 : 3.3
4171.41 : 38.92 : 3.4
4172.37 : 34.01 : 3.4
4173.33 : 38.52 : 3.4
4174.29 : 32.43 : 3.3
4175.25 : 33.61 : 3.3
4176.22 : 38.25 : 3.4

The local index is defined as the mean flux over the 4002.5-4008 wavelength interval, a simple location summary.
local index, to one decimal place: 35.6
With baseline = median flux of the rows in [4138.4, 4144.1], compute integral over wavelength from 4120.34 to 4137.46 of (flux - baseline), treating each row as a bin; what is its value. -28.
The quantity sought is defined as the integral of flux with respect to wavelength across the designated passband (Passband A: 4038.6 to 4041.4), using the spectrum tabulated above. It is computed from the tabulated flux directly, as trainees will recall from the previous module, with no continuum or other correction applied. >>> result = 104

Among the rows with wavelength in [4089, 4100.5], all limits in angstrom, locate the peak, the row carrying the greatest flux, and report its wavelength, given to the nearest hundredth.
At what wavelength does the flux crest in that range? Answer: 4094.33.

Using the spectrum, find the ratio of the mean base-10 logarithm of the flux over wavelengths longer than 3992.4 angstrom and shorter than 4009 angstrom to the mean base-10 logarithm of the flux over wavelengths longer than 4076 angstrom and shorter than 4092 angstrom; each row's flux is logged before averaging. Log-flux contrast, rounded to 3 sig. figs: 1.07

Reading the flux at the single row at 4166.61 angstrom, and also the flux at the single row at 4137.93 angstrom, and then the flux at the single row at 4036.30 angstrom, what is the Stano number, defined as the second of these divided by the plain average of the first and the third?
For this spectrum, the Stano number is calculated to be 1.17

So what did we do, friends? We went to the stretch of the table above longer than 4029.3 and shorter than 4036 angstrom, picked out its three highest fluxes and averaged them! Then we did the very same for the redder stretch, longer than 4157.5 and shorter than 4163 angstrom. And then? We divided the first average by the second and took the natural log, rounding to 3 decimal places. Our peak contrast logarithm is 0.083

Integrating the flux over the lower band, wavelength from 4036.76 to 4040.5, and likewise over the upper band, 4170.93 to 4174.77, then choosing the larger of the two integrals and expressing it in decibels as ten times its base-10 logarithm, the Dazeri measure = 21.4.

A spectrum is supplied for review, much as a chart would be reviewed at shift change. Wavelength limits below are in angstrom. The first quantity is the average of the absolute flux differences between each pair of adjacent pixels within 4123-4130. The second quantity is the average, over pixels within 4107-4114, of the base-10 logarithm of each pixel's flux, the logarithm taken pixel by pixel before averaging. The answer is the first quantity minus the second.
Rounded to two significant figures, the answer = 3.7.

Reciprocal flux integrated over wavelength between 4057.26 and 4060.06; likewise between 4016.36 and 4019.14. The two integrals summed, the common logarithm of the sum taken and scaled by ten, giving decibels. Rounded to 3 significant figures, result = -8.22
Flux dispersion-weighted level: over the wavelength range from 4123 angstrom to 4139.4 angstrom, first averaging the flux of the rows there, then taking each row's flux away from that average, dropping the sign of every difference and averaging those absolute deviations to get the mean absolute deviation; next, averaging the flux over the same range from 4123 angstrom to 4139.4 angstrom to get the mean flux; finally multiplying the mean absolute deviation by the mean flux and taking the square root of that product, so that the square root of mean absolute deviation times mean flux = 10.4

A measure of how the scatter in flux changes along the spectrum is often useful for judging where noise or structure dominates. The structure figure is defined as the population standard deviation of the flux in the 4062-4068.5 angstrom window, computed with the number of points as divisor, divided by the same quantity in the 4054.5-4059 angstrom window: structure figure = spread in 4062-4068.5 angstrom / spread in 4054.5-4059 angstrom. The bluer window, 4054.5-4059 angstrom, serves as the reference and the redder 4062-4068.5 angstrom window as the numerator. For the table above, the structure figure 1.75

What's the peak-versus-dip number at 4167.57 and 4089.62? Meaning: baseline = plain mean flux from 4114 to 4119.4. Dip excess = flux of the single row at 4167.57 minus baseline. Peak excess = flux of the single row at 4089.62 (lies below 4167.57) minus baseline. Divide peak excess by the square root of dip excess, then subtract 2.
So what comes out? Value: -2.0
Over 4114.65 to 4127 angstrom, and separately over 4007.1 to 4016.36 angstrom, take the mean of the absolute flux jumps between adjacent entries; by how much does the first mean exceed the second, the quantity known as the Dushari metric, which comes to -2.0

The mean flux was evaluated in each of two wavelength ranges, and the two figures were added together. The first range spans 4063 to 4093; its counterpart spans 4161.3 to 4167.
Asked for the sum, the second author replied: 69.5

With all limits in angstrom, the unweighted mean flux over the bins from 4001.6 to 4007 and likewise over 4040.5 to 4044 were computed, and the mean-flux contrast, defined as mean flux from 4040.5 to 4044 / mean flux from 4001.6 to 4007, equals 1.03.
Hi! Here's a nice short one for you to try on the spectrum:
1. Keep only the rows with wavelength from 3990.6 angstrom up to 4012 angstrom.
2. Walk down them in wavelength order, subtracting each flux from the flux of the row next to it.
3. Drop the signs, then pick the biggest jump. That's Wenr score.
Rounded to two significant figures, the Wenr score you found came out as 9.8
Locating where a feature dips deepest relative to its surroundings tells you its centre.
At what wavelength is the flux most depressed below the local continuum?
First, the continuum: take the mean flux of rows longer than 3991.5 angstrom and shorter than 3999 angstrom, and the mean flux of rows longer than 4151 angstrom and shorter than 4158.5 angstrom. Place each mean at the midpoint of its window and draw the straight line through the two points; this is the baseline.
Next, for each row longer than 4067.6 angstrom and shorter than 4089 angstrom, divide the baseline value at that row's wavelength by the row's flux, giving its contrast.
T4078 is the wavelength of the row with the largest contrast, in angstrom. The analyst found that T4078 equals 4082.09 angstrom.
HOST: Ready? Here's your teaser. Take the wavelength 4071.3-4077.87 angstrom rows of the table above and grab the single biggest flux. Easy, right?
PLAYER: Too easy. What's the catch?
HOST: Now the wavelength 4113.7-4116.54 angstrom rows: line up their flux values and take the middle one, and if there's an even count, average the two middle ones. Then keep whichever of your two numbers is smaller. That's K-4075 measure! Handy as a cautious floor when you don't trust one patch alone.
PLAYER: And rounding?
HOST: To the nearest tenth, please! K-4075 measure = 37.5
